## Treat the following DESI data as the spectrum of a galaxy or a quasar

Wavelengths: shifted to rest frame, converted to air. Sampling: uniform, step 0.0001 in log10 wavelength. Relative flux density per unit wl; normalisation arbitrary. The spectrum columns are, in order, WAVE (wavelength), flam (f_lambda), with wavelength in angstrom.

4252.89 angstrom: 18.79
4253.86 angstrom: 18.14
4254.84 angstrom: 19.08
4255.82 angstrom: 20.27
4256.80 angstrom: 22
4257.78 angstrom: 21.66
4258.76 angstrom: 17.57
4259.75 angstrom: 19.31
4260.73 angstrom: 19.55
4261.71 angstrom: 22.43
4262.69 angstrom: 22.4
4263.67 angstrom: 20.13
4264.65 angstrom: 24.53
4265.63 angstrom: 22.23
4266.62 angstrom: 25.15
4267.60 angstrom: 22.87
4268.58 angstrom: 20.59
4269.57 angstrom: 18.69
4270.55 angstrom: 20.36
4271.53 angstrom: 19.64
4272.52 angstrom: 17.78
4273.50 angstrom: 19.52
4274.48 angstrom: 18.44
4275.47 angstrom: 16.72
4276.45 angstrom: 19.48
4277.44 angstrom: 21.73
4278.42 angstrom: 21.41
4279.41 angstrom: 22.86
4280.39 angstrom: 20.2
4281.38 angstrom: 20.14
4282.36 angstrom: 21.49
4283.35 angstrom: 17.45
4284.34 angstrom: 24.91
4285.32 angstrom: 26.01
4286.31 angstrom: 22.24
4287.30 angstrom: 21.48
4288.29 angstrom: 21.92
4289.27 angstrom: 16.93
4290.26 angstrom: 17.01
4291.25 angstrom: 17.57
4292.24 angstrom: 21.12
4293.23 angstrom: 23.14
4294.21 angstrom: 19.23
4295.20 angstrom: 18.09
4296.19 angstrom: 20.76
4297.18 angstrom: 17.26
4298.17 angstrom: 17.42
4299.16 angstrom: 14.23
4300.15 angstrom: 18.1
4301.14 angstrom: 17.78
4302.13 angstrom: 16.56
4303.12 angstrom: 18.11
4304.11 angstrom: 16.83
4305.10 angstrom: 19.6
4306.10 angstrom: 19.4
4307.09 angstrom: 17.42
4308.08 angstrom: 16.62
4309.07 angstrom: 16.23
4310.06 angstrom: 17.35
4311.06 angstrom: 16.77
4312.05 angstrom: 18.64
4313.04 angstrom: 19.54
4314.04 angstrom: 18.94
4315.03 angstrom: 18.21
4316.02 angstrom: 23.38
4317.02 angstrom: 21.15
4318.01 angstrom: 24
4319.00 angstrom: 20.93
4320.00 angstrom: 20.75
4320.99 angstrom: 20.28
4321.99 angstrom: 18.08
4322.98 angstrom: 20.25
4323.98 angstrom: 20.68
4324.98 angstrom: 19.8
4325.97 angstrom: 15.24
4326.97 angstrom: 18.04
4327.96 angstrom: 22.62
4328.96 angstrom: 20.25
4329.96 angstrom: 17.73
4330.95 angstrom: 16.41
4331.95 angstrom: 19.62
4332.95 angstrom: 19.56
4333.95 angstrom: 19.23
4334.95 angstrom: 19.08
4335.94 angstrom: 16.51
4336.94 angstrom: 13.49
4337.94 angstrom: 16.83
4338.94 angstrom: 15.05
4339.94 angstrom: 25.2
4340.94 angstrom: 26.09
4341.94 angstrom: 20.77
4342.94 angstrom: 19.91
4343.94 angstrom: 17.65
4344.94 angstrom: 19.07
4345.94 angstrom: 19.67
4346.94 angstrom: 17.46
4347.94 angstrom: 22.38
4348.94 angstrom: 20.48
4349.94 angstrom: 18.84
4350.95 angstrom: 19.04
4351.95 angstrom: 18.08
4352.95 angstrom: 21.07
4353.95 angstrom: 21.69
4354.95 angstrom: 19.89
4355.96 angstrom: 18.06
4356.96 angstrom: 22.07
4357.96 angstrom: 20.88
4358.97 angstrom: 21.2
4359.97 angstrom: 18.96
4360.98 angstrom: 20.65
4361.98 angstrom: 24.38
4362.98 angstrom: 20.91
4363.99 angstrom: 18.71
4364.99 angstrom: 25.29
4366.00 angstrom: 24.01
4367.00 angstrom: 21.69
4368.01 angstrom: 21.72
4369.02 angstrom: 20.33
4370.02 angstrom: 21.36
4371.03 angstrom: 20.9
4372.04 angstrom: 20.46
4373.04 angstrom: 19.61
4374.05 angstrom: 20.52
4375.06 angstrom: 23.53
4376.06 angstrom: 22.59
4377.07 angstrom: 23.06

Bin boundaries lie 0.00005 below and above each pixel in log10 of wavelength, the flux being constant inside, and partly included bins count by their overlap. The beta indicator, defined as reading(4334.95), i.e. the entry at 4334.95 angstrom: 19.08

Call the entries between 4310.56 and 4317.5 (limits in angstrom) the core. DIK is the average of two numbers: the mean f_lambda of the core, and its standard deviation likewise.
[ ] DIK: 10.8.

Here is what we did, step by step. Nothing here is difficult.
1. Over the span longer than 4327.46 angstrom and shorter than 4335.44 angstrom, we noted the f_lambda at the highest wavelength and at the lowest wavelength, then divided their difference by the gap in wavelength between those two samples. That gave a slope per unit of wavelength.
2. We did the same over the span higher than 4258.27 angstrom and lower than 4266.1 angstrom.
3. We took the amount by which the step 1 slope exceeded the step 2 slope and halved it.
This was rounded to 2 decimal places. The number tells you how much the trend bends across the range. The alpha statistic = -0.59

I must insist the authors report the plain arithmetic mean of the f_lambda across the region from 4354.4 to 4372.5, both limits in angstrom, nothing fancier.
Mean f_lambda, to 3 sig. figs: 21.2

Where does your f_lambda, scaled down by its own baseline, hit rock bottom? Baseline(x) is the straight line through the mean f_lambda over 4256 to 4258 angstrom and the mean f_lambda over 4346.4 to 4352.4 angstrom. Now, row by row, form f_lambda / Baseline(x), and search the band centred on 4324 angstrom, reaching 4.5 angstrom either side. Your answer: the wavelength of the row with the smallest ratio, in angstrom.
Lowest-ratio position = 4325.97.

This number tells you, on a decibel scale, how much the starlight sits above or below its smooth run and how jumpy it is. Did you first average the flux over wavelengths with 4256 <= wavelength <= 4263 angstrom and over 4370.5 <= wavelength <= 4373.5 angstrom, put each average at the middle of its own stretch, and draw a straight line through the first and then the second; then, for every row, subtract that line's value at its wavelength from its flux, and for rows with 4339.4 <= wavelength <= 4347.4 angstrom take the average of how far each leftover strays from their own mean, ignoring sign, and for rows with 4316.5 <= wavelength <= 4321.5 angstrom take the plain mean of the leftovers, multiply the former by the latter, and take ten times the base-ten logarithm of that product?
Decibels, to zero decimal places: 4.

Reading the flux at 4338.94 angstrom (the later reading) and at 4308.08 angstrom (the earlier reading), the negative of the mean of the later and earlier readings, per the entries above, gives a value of -15.8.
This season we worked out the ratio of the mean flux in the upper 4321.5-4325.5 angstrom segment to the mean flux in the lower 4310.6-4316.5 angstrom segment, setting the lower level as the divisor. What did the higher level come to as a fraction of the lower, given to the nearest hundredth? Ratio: 1.02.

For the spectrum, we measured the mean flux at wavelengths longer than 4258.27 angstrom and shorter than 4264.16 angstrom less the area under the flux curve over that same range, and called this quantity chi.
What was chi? -99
